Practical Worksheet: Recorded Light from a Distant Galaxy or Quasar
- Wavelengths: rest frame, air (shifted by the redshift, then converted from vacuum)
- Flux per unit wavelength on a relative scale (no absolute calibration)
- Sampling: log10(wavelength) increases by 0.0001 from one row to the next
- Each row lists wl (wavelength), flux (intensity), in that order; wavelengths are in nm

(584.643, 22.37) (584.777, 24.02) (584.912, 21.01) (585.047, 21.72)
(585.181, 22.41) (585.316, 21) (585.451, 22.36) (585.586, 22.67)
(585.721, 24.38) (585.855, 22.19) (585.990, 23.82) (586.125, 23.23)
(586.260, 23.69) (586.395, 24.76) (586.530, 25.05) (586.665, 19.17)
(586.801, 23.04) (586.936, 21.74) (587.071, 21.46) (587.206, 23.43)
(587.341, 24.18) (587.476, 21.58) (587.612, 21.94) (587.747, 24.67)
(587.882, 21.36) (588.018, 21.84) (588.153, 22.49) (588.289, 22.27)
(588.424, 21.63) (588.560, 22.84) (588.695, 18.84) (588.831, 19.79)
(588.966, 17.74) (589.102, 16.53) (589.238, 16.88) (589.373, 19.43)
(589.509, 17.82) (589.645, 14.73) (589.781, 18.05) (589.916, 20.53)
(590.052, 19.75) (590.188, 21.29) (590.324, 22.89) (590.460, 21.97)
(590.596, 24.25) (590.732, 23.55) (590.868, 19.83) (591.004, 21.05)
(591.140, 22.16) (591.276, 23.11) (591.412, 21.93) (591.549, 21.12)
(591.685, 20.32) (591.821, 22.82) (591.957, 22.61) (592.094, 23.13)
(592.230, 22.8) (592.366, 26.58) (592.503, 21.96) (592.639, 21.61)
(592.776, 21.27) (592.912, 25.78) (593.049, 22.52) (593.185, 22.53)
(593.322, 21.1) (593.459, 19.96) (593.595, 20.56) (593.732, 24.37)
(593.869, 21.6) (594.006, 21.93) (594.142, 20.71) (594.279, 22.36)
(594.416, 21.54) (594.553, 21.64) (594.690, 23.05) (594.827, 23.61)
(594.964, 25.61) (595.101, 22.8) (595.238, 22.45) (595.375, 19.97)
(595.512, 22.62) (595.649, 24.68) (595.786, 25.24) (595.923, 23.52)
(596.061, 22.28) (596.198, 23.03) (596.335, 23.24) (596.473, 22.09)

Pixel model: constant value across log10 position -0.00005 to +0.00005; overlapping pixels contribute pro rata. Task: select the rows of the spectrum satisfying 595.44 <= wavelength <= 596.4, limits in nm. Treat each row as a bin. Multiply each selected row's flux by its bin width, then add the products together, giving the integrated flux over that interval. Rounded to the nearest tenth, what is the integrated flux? 22.6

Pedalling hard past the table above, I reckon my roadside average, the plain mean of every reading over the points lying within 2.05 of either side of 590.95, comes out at 21.1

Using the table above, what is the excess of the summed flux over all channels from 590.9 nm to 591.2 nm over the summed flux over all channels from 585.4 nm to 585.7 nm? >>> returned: -1.8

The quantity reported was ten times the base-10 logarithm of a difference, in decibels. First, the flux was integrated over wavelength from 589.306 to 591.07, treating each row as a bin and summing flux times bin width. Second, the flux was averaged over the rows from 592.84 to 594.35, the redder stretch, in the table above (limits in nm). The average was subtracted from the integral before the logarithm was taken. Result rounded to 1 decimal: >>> 11.4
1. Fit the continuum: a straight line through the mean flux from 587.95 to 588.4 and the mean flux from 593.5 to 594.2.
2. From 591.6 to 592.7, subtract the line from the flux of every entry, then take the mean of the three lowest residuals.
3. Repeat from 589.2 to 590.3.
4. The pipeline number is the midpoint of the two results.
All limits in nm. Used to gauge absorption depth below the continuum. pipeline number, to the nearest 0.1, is -3.1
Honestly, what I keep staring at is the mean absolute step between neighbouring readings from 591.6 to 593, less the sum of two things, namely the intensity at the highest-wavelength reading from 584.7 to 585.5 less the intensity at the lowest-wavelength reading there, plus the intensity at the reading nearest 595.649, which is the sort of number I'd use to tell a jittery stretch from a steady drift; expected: -21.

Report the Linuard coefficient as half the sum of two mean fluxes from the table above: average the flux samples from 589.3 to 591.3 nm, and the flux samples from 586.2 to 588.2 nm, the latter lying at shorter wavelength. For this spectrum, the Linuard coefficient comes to 21.7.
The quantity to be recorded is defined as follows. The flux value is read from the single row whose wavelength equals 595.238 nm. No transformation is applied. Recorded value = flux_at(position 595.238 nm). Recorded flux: 22.45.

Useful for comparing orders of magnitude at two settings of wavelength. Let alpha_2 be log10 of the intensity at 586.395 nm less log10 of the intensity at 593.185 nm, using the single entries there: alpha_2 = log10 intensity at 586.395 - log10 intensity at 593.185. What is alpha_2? 0.041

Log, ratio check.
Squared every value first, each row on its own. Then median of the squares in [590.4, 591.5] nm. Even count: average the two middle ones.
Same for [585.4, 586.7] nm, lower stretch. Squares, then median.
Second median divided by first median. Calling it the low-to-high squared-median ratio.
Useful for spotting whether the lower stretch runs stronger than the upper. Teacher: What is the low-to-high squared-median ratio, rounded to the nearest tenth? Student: 1.1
